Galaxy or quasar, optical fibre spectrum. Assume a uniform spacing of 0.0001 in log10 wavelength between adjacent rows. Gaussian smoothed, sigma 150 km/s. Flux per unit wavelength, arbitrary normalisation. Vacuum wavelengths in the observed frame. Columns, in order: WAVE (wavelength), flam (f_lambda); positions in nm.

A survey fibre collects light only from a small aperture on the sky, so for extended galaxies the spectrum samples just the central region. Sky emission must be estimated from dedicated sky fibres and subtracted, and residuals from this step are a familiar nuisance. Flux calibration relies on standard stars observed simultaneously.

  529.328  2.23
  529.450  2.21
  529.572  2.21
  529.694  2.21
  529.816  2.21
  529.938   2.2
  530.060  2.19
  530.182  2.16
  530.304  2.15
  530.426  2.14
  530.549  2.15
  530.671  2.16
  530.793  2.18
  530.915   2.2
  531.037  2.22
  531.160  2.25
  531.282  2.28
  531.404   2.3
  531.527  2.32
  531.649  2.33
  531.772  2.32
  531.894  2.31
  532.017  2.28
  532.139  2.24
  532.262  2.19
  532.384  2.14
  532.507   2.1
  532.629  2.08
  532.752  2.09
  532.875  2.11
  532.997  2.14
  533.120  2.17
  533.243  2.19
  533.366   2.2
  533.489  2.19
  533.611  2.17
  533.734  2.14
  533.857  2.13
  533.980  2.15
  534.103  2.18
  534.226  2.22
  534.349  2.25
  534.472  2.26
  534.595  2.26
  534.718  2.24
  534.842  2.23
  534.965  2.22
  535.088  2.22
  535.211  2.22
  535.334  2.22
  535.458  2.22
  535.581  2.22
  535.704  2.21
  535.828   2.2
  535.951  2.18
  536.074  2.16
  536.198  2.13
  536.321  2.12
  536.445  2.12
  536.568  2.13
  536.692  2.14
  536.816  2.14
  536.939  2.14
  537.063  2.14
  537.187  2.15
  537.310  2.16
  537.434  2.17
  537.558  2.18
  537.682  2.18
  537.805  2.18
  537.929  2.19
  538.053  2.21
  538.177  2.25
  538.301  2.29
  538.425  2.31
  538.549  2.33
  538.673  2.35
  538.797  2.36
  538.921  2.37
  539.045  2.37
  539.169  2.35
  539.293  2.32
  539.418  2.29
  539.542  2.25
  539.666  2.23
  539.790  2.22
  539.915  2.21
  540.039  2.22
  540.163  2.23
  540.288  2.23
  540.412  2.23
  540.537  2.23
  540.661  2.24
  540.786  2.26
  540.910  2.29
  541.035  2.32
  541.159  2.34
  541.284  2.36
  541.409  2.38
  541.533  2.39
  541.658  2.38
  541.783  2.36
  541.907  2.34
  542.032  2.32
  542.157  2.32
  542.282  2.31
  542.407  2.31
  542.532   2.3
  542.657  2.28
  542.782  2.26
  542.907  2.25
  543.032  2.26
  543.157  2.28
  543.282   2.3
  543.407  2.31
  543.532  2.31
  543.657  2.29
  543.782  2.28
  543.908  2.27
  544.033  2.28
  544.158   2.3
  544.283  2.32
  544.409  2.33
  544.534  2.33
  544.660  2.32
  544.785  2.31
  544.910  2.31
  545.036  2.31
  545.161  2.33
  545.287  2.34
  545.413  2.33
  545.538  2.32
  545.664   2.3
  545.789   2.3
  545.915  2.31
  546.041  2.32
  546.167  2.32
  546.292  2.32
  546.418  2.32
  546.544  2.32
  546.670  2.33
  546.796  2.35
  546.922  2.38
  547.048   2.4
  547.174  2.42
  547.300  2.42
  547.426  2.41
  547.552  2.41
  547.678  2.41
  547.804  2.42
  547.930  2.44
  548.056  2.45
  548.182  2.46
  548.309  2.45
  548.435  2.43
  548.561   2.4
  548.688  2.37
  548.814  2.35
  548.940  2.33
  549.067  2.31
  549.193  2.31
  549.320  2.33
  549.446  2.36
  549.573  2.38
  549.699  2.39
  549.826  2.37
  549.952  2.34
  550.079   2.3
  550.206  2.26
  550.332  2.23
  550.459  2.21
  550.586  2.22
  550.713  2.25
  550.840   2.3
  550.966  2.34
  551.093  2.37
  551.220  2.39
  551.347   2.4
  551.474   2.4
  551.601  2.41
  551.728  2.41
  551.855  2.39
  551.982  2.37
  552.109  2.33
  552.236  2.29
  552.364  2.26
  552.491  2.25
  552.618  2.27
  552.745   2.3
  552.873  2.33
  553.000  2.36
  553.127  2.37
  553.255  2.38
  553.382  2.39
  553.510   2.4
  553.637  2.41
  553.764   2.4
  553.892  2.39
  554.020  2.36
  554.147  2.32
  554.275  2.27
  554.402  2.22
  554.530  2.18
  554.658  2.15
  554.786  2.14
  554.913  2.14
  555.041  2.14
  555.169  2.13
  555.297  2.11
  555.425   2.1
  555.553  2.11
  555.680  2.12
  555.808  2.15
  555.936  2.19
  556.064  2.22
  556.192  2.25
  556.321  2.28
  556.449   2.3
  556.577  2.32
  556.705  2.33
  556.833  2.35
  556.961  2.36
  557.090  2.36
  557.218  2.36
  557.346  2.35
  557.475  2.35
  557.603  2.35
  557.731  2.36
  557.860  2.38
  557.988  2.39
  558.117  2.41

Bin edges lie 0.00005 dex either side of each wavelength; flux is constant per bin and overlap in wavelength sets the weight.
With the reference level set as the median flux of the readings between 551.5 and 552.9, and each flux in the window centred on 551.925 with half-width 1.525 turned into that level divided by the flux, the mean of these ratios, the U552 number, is 0.999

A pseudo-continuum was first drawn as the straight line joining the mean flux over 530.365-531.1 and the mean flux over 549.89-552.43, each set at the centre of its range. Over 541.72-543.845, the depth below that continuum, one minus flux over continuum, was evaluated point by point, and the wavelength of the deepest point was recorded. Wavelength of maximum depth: 542.907 nm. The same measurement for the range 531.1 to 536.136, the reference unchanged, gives 532.629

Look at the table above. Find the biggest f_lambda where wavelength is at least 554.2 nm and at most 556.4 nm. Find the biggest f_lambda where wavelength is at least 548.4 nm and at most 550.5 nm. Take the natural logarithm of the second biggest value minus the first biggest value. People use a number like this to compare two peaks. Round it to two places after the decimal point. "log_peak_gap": -1.90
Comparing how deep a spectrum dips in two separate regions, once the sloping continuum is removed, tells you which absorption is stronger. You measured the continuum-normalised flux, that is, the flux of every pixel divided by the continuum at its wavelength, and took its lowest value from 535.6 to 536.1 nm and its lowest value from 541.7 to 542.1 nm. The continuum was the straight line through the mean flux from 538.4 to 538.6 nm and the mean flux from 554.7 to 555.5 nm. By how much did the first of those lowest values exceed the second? -0.098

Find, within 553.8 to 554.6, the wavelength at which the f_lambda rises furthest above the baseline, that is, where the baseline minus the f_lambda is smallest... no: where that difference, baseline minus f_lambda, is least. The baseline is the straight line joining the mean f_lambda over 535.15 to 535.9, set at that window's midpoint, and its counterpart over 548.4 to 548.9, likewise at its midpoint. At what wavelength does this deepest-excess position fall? 553.892 nm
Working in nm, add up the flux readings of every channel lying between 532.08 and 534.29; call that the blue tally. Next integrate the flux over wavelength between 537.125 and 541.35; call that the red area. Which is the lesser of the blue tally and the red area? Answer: 10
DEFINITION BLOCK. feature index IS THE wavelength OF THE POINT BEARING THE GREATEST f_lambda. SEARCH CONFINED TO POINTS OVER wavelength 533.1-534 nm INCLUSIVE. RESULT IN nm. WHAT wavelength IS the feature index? 533.366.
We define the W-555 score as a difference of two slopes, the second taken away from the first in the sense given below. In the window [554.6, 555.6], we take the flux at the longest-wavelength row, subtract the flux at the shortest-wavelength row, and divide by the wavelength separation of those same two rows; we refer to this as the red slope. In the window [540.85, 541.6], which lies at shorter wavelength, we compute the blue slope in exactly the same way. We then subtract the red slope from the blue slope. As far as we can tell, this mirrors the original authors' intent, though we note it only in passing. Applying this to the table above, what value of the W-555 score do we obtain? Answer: 0.21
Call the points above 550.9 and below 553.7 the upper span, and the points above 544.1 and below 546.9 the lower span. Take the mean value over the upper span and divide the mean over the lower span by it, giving 0.985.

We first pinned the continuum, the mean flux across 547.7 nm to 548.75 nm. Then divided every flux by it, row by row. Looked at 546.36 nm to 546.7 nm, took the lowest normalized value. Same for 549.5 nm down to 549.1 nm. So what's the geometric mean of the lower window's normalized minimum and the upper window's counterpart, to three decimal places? 0.954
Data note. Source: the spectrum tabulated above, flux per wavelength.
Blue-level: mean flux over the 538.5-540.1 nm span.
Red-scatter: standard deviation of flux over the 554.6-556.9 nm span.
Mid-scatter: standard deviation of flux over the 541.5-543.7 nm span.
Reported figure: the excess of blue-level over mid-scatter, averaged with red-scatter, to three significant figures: 1.17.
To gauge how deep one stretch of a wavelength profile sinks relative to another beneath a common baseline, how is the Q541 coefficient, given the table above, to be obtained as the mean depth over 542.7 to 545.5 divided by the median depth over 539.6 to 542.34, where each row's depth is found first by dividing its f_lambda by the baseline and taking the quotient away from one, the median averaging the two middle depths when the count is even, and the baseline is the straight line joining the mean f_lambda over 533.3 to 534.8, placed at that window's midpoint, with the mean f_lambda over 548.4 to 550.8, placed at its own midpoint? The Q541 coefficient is 0.5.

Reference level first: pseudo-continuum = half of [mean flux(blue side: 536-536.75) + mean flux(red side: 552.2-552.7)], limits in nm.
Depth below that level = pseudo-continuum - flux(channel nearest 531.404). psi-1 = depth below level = -0.10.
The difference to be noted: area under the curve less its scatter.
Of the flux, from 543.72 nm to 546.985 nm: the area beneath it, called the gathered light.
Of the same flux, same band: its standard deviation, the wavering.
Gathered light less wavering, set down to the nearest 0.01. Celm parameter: 7.54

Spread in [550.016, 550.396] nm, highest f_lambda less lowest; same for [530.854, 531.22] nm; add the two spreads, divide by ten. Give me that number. 0.0120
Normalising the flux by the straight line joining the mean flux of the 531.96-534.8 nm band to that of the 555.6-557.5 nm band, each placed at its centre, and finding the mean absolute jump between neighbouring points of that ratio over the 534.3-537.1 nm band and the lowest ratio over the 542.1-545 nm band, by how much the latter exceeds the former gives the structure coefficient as 1.01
